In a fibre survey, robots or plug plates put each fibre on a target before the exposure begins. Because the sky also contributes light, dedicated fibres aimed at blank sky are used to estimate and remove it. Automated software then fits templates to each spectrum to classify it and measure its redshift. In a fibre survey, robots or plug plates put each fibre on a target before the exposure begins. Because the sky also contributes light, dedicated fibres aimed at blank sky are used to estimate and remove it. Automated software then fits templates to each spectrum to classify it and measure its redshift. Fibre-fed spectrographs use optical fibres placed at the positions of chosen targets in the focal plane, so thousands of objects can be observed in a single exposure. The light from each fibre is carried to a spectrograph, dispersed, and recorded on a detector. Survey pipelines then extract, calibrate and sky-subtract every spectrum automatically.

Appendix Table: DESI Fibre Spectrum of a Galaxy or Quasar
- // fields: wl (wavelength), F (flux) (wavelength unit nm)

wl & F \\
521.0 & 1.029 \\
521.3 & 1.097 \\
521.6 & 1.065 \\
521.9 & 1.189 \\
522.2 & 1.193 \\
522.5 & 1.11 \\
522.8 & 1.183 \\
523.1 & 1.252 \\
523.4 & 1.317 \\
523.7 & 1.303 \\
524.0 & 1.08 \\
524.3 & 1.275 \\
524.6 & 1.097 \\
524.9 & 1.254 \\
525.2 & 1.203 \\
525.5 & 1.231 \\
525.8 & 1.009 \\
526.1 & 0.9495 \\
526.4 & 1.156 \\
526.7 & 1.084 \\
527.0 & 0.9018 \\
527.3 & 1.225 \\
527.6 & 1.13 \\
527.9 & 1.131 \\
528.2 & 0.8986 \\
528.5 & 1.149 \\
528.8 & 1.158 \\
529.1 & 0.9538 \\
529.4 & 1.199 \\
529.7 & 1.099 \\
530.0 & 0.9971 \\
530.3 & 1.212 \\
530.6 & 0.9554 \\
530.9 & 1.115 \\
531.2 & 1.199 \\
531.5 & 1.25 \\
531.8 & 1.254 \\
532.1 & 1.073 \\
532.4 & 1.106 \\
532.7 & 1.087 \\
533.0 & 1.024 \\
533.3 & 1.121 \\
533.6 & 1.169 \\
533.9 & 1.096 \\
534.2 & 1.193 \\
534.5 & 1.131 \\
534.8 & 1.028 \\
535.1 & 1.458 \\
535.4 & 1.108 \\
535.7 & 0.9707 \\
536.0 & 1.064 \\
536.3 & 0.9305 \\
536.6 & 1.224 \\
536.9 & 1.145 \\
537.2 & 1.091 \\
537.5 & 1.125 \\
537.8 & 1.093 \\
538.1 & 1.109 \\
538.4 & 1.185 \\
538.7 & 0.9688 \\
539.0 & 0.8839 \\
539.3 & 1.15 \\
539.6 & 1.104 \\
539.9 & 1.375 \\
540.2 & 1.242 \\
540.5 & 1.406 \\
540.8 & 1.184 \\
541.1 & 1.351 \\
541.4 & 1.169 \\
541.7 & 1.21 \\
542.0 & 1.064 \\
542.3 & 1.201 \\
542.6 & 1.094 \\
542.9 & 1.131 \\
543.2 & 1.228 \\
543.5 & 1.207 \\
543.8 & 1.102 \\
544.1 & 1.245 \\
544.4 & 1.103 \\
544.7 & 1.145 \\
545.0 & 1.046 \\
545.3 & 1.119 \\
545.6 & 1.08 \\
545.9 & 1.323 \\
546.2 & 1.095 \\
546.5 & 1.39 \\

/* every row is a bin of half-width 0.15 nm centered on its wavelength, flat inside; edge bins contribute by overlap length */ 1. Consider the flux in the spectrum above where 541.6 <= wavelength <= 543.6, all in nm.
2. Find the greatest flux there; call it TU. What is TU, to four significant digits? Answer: 1.228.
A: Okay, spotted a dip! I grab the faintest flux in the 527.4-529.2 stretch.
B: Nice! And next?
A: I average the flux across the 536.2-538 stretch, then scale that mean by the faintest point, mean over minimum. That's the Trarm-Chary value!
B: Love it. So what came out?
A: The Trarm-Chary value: 1.23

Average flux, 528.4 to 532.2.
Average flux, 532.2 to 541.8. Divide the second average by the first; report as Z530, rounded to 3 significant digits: 1.01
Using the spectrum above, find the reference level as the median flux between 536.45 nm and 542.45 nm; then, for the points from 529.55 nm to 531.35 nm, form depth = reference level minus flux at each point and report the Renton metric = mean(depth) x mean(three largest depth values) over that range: 0.0090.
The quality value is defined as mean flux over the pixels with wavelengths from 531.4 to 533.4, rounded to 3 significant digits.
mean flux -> 1.13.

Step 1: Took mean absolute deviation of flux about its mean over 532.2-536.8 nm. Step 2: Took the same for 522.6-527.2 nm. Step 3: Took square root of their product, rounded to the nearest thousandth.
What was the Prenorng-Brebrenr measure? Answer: 0.093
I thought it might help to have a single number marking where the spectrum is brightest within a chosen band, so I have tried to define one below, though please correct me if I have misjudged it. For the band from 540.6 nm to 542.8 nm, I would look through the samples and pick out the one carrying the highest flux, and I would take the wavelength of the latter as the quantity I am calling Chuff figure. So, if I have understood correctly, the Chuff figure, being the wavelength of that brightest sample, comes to 541.1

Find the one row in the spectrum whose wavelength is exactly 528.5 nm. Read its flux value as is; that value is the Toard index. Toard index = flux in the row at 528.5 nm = 1.149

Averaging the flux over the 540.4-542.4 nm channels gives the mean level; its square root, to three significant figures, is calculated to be 1.11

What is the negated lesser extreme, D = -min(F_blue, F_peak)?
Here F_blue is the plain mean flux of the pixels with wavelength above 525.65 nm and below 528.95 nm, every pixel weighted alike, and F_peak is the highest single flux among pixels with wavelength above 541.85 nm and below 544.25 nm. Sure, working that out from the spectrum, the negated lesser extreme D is -1.07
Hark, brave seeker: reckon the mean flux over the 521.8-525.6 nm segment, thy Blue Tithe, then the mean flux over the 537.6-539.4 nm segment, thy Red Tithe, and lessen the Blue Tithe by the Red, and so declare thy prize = 0.142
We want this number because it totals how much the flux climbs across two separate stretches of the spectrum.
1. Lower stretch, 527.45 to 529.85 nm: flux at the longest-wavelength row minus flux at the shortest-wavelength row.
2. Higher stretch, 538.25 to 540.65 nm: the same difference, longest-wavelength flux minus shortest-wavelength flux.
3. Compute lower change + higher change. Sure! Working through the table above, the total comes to 0.19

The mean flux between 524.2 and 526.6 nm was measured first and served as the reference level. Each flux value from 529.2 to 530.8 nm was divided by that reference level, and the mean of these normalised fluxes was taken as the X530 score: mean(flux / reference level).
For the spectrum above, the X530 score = 0.95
